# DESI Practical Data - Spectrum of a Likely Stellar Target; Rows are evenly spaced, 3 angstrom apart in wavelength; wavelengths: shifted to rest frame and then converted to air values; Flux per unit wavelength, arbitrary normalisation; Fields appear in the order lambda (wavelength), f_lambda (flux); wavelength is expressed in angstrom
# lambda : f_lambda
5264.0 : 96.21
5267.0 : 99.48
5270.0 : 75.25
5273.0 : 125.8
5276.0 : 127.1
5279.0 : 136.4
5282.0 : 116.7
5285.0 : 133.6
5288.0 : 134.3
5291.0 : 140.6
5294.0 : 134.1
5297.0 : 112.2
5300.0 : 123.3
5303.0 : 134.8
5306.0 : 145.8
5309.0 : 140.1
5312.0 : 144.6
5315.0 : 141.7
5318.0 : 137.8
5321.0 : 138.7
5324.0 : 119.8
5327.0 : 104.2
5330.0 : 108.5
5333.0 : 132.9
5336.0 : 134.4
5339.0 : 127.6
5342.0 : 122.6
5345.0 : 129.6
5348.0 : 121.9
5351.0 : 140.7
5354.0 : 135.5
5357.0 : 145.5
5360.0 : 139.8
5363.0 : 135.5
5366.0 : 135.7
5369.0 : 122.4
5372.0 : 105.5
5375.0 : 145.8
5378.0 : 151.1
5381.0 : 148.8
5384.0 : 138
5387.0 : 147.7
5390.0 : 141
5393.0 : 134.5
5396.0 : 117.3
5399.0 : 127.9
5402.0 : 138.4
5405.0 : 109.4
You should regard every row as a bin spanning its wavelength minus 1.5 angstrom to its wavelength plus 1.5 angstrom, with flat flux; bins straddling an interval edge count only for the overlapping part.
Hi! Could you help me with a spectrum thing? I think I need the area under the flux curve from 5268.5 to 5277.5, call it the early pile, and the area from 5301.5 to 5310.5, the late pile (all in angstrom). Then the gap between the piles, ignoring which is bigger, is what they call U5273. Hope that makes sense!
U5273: 278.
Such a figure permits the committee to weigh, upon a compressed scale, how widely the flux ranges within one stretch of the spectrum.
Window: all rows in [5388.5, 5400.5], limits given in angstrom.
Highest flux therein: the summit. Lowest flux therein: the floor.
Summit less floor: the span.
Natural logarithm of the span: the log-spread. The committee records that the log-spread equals 3.2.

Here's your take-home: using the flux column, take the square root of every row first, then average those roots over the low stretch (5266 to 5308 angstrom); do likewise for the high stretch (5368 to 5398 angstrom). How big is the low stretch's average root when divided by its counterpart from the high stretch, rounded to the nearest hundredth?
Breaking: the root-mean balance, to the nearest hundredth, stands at 0.96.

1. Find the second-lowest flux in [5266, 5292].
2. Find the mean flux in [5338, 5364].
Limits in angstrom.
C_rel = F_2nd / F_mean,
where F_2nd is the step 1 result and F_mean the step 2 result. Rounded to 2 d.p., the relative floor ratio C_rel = 0.75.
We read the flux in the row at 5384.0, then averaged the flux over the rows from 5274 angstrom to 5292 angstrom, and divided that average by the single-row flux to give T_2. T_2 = 0.95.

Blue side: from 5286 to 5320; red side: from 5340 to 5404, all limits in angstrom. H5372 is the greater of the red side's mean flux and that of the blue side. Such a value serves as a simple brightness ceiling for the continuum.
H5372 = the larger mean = 135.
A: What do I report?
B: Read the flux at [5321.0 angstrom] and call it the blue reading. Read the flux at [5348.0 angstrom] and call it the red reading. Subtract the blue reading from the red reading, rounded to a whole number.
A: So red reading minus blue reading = -17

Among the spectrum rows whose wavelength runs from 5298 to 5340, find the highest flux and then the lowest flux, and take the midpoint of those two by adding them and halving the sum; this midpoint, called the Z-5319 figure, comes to 125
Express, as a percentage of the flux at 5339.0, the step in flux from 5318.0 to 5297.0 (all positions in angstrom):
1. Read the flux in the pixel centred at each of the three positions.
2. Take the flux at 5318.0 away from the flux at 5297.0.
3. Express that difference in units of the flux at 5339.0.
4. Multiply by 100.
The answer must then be -20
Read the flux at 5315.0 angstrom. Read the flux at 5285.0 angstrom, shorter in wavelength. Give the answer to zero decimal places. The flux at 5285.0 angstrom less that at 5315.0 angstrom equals -8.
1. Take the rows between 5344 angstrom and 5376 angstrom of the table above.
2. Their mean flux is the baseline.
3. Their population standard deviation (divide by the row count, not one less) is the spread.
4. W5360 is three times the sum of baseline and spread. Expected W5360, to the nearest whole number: 432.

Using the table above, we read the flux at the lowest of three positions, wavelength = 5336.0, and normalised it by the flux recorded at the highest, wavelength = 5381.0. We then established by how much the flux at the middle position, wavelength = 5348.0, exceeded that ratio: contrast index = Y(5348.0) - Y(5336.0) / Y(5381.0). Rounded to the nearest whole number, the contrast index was 121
